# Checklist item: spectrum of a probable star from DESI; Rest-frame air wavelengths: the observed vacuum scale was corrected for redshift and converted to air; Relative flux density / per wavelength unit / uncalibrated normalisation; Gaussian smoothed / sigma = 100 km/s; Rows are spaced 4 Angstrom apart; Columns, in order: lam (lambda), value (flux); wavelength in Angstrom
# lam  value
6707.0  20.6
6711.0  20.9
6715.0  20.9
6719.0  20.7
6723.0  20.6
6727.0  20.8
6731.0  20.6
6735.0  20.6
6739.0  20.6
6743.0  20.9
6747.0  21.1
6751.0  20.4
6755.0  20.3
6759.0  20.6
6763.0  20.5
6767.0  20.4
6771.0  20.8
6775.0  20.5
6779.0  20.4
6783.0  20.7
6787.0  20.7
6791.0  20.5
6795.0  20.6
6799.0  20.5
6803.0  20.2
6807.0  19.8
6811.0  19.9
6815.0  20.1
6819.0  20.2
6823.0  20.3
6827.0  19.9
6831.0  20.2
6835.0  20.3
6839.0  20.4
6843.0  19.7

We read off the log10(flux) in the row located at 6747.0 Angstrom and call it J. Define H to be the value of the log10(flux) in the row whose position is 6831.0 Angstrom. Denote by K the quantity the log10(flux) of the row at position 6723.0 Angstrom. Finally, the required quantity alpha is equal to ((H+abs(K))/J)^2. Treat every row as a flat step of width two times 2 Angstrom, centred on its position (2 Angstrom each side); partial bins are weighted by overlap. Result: 3.91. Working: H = 1.31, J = 1.32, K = 1.314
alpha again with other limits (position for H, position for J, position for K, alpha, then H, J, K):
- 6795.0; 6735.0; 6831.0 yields 3.97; 1.31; 1.31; 1.305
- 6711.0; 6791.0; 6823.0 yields 4.01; 1.32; 1.31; 1.307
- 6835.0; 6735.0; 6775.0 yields 3.97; 1.31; 1.31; 1.312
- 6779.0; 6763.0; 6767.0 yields 3.99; 1.31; 1.31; 1.310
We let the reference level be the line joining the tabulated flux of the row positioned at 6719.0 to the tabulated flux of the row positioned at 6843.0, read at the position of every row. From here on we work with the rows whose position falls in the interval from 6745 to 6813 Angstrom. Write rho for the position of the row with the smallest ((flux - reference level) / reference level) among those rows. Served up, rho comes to 6807.0 Angstrom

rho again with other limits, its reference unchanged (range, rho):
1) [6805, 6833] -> 6807.0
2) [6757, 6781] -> 6767.0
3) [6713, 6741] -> 6723.0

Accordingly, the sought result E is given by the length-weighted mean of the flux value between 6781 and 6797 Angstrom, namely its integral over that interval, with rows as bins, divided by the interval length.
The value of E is 20.6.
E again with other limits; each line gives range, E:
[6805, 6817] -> 19.9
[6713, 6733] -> 20.7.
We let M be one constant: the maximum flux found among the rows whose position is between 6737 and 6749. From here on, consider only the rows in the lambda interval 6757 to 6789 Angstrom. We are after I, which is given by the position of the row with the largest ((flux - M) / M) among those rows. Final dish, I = 6771.0 Angstrom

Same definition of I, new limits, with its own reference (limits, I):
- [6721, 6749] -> 6747.0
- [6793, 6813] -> 6795.0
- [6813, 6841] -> 6839.0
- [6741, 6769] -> 6747.0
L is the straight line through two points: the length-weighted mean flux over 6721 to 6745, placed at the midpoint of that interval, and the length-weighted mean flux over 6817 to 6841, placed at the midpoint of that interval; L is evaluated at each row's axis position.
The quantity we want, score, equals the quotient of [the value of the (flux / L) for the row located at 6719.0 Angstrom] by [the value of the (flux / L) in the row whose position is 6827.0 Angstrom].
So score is 1.01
